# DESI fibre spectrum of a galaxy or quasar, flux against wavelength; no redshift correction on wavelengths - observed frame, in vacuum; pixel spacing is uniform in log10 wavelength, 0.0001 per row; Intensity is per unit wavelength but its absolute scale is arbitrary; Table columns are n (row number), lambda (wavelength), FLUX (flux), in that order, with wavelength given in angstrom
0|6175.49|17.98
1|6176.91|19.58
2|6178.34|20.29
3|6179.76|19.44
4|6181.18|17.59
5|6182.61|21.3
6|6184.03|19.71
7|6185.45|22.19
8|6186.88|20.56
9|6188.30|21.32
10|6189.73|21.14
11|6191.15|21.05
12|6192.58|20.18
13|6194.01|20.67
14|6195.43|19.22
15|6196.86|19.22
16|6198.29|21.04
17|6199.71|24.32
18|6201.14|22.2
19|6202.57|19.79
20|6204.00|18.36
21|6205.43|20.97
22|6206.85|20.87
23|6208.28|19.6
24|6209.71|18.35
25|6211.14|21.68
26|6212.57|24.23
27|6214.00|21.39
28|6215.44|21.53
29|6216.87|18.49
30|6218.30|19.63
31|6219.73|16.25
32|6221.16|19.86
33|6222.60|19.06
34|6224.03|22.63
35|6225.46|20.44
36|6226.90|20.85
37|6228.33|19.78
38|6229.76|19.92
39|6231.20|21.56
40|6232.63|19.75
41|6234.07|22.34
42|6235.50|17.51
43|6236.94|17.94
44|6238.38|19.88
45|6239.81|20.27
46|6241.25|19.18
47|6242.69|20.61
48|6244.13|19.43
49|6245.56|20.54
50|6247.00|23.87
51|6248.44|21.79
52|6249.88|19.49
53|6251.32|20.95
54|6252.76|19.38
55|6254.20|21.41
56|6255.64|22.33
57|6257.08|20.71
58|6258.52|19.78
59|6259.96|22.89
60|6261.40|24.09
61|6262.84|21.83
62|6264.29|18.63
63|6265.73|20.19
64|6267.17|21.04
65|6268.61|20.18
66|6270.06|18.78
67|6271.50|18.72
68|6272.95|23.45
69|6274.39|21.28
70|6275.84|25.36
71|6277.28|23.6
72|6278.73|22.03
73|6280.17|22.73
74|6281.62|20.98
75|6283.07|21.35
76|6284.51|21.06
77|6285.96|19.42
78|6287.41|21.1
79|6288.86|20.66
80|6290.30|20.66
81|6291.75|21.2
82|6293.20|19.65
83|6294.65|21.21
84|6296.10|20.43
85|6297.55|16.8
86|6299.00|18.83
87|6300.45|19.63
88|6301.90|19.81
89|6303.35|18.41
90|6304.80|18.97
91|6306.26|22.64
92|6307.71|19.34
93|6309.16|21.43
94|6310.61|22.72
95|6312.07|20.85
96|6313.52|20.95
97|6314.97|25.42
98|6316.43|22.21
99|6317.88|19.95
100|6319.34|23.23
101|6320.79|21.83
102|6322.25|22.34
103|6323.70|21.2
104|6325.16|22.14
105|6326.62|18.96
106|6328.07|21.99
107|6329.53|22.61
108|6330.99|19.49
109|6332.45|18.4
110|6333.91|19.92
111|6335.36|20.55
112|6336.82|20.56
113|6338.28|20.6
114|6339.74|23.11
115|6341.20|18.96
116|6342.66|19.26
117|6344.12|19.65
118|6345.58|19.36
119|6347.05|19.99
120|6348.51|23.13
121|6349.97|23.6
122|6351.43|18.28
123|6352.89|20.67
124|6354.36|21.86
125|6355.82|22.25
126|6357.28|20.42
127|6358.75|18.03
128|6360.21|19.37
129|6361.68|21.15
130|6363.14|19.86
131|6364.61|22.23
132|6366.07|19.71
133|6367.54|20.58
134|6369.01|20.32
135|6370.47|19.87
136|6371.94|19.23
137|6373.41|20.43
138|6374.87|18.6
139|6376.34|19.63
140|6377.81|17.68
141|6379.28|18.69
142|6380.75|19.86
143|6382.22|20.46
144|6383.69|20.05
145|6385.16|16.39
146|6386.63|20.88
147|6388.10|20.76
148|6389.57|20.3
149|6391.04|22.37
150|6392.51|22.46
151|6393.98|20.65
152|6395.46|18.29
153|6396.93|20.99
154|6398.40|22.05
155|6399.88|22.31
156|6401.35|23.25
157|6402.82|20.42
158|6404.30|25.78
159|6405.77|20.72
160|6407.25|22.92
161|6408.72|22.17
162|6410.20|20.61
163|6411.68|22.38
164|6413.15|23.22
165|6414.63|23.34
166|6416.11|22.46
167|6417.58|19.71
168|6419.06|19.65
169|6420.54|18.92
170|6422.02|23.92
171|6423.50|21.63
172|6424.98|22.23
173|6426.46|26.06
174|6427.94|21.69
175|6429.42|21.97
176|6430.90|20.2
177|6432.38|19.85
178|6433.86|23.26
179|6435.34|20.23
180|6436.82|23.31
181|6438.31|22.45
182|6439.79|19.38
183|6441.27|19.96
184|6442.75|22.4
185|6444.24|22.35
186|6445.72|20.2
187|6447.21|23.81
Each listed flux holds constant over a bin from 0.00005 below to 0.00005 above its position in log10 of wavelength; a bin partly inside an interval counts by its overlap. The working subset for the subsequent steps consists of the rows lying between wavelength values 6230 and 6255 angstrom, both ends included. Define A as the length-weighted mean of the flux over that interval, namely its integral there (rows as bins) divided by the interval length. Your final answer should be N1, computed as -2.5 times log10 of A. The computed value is -3.27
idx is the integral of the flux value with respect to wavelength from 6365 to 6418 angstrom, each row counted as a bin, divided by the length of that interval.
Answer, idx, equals 20.8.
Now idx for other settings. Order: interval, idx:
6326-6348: 20.3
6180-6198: 20.3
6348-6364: 20.8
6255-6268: 21.3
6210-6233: 20.4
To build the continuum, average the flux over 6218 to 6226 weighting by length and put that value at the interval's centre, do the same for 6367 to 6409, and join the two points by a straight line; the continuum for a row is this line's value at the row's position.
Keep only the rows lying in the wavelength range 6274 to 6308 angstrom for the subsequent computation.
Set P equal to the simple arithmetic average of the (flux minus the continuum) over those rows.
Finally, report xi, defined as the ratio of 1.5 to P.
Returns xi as 2.2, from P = 0.7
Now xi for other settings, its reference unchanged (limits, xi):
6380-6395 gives -7.9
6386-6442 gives 1.7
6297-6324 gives 2.1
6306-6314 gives 1.3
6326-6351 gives 5.4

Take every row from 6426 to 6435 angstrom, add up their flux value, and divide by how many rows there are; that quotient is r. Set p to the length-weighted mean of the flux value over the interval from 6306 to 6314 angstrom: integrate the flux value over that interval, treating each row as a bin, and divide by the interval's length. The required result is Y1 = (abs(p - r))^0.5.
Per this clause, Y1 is 1.0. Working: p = 21.3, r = 22.2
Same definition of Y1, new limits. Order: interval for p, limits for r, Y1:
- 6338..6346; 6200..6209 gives 0.4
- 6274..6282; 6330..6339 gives 1.7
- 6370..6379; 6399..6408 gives 1.8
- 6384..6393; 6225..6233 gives 0.3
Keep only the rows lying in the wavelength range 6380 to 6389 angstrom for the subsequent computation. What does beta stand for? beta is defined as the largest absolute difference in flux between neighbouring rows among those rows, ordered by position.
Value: 4.5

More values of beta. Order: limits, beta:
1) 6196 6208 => 3.3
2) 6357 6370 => 2.5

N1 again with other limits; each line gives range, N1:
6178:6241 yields -3.27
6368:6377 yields -3.24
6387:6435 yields -3.34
